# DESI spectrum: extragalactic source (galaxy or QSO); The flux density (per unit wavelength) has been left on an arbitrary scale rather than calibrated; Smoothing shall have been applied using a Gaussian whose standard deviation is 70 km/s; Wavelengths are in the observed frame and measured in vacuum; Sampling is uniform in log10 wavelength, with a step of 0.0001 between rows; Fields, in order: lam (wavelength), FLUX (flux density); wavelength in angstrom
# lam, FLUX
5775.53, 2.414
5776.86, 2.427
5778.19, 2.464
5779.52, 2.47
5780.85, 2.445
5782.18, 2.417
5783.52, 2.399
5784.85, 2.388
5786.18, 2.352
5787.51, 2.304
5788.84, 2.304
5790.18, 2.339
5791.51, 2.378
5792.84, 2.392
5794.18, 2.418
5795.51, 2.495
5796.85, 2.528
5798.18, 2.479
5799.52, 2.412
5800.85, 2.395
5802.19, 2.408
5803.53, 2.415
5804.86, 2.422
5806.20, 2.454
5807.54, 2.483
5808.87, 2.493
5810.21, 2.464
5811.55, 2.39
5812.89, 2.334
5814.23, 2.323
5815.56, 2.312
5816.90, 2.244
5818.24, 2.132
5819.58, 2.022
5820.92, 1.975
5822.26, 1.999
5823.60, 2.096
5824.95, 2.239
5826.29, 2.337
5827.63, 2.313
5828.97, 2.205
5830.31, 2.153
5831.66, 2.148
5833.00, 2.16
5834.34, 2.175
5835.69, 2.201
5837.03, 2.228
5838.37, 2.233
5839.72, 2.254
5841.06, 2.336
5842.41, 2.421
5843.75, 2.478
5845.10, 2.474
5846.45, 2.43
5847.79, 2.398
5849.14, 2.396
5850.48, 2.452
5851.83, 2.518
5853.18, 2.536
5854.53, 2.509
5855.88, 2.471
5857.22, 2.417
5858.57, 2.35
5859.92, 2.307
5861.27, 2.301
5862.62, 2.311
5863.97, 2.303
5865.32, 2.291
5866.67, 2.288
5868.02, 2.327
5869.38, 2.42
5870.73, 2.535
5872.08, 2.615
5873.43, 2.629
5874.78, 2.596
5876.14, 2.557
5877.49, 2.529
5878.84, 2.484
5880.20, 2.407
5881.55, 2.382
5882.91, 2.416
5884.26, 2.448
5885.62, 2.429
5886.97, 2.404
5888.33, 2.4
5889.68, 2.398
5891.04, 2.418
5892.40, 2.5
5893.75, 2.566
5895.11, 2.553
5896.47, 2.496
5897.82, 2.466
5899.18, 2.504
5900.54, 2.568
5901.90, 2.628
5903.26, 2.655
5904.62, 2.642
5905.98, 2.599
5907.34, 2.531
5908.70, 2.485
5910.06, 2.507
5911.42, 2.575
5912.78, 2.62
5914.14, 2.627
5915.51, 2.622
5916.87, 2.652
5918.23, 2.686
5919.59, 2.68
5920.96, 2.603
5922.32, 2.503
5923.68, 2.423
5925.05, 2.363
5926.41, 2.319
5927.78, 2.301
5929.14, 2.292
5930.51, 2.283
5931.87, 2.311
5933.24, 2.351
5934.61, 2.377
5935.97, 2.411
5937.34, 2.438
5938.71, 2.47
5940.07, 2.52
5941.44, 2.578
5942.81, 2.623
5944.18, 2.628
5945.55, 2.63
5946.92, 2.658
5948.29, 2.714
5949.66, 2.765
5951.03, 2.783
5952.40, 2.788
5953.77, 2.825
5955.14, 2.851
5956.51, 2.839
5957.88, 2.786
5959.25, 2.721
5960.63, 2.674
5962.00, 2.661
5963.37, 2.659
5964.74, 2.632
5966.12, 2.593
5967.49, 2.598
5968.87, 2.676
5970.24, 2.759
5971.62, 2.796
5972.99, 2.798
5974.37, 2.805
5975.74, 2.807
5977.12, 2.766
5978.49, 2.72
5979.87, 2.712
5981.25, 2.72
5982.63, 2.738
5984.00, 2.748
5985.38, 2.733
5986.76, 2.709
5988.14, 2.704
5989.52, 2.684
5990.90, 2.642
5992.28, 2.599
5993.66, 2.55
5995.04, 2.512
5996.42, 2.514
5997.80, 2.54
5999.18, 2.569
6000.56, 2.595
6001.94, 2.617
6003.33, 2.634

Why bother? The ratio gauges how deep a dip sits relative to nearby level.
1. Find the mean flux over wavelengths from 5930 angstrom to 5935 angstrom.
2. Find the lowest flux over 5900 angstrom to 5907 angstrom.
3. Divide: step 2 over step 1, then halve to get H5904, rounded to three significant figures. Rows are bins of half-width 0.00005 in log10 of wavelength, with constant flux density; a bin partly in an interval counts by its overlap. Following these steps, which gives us 0.551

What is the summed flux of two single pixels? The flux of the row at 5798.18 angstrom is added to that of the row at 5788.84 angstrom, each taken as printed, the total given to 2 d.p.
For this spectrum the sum 4.78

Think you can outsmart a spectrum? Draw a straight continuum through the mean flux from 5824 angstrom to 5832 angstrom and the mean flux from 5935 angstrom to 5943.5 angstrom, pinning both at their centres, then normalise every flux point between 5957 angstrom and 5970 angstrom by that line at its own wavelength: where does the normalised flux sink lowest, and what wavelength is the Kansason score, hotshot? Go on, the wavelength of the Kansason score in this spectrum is 5966.12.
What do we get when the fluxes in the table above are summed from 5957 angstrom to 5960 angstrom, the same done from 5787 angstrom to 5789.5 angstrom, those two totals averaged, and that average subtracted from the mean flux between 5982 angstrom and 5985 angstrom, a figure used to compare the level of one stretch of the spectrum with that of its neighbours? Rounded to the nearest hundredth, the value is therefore -2.31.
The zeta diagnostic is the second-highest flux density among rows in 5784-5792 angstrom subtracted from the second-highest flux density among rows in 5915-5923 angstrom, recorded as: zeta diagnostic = 0.30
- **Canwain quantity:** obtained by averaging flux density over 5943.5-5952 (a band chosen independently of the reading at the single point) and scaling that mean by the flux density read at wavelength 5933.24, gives 6.3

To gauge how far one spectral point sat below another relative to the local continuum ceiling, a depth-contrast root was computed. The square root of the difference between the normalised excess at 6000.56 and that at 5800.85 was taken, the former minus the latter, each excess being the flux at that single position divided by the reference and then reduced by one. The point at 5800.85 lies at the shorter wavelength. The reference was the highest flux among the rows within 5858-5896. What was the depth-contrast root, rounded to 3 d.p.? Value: 0.276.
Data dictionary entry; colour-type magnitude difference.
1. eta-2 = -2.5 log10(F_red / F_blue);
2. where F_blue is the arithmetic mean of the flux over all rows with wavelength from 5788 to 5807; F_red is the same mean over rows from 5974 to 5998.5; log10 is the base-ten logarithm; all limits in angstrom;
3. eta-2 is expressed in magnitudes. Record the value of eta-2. -0.111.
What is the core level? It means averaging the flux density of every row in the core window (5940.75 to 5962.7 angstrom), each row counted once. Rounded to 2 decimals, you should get 2.72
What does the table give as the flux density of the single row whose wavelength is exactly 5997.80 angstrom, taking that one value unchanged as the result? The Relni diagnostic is 2.54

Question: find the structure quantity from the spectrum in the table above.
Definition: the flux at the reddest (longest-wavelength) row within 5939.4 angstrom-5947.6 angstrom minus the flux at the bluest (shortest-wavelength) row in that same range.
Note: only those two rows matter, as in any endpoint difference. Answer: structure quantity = 0.14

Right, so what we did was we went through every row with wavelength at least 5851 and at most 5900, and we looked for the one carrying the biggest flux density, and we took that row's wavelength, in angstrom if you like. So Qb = 5873.43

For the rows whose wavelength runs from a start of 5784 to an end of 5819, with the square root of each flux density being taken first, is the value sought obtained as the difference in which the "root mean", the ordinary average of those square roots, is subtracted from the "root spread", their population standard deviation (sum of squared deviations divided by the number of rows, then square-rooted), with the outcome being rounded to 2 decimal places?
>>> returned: -1.52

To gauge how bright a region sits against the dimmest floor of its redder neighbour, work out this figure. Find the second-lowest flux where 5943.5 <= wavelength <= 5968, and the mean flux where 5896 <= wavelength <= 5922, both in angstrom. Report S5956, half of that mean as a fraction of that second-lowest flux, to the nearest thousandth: 0.498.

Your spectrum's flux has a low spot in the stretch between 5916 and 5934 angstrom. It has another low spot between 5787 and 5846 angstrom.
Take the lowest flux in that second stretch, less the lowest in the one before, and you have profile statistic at -0.31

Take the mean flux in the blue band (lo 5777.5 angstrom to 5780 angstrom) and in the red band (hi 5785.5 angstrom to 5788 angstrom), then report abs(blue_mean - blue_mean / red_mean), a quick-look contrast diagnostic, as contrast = 1.41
